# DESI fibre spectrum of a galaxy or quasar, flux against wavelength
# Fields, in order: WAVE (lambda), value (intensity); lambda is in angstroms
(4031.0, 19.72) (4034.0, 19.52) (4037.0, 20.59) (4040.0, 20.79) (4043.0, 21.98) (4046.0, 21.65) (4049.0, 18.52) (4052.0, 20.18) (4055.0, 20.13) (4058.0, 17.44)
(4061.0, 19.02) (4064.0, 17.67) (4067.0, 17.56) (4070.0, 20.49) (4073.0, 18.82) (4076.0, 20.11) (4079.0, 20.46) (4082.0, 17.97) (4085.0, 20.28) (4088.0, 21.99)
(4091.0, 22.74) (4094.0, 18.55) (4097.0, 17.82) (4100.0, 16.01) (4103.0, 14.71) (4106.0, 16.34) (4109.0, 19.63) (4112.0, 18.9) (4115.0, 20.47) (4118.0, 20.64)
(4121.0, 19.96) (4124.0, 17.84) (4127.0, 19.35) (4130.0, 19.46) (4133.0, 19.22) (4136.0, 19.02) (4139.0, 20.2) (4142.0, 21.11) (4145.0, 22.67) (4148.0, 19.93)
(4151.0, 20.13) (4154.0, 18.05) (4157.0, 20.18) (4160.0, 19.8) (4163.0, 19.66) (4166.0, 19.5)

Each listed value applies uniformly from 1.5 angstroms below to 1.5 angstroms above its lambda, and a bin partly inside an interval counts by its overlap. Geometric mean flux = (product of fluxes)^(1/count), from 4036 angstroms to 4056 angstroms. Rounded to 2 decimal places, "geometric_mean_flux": 20.52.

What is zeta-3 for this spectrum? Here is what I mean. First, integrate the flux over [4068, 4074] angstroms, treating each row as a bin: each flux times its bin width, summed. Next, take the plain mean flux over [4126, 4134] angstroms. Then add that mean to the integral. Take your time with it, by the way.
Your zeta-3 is 137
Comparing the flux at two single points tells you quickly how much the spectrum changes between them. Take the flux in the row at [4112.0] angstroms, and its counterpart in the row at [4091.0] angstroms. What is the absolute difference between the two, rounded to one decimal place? 3.8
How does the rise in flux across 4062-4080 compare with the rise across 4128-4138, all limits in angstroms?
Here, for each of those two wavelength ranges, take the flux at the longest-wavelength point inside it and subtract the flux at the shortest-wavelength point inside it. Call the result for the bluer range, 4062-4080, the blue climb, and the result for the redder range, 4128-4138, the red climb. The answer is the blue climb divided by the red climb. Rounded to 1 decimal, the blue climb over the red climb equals -6.3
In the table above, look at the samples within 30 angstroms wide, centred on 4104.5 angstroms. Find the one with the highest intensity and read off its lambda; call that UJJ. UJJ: 4091.0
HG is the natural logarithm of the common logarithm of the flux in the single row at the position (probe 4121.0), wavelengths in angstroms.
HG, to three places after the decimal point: 0.262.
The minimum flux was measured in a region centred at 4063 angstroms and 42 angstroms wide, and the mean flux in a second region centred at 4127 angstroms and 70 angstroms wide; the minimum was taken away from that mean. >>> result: 1.7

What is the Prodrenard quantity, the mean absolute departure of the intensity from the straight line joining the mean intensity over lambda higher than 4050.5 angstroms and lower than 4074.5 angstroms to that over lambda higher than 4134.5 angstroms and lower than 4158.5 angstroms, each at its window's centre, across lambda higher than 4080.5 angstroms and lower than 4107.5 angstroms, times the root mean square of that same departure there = 6.9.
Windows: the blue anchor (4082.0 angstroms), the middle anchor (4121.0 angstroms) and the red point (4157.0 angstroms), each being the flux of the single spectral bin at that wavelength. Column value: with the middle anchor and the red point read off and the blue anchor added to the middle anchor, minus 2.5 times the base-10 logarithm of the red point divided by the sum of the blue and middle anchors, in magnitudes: 0.69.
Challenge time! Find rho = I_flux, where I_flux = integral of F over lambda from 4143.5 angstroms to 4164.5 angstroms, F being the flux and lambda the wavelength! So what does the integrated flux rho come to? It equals 421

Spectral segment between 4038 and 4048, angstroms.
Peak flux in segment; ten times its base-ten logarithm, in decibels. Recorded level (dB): 13.42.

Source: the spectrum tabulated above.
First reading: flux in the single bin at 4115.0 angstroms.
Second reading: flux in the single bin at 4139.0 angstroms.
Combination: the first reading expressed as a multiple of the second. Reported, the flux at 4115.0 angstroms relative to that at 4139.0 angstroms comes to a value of 1.01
